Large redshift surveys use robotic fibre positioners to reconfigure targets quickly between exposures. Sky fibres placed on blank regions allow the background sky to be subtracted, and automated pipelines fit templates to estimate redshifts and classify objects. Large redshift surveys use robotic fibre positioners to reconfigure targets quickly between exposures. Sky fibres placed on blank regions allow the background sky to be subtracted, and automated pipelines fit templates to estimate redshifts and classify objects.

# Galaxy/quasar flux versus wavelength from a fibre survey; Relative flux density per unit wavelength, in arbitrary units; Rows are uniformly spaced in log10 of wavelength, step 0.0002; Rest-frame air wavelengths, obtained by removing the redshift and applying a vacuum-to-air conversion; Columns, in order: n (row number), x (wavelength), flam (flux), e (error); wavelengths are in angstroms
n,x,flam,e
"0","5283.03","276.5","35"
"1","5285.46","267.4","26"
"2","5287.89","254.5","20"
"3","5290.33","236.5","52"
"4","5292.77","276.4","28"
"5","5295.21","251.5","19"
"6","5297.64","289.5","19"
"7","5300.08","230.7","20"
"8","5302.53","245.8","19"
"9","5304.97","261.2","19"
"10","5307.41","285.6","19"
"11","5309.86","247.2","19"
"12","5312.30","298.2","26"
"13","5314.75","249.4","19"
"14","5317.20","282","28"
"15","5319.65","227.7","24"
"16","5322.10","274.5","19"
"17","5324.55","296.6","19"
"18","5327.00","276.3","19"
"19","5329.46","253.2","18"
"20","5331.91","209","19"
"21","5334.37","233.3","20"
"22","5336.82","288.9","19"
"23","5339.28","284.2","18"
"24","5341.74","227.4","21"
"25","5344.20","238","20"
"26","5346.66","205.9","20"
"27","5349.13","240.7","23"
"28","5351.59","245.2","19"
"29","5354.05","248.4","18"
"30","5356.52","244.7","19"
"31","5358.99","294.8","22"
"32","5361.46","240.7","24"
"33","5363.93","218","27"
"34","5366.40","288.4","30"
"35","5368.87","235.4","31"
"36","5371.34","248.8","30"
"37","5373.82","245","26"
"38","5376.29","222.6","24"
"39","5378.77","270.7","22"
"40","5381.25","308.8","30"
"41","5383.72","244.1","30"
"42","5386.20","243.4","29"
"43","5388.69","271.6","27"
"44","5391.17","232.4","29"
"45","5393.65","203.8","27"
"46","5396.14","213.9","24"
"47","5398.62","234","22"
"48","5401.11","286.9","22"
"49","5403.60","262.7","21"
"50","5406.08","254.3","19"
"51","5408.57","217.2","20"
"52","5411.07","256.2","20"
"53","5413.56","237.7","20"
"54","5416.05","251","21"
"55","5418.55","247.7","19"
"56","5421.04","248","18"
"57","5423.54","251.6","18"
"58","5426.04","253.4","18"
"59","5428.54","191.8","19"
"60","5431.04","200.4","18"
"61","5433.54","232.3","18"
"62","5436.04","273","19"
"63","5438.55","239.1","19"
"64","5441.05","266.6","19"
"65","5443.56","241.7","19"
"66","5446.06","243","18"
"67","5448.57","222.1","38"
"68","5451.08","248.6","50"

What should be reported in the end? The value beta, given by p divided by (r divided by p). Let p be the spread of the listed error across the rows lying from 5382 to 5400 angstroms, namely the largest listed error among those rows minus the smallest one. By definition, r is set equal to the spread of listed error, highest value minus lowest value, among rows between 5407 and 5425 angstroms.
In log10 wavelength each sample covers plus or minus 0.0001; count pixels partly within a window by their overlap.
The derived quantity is 21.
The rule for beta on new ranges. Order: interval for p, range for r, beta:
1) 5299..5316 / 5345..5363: 8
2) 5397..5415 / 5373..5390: 1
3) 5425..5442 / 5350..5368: 0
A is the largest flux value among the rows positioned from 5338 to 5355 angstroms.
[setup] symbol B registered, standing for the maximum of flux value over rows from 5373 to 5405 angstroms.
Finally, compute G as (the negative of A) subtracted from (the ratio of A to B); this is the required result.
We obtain 285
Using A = 284.2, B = 308.8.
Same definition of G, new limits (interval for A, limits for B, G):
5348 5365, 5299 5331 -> 296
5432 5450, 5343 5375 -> 274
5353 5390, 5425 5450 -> 310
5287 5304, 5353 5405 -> 290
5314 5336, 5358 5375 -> 298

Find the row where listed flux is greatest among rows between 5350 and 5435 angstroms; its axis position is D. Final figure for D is 5381.25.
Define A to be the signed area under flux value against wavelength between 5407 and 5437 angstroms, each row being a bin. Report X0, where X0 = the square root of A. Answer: 84.5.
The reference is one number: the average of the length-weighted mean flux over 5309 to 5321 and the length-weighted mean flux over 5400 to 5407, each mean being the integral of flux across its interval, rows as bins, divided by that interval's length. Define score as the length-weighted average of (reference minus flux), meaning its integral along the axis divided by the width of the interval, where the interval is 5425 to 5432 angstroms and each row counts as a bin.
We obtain 50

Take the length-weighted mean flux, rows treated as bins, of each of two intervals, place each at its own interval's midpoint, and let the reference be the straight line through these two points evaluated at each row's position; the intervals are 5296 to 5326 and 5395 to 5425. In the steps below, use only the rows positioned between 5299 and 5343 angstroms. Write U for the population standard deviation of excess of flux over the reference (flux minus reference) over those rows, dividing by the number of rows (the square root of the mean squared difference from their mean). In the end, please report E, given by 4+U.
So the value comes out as 30.5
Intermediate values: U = 26.5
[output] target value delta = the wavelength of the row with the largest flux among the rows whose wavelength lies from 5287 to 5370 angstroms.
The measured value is 5312.30 angstroms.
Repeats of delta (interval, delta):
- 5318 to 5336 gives 5324.55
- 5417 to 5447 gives 5436.04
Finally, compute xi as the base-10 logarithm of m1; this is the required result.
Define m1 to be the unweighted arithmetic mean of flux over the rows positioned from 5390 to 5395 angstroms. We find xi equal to 2.34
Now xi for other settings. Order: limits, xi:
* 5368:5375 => 2.39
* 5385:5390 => 2.41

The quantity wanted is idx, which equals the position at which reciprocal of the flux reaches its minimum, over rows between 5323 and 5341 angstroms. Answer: 5324.55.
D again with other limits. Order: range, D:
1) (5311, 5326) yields 5312.30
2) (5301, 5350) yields 5312.30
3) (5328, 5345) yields 5336.82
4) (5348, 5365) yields 5358.99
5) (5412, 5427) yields 5426.04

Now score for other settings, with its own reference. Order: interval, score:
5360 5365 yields 32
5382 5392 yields 13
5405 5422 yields 21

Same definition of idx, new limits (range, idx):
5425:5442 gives 5436.04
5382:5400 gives 5388.69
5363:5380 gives 5366.40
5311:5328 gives 5312.30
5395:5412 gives 5401.11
